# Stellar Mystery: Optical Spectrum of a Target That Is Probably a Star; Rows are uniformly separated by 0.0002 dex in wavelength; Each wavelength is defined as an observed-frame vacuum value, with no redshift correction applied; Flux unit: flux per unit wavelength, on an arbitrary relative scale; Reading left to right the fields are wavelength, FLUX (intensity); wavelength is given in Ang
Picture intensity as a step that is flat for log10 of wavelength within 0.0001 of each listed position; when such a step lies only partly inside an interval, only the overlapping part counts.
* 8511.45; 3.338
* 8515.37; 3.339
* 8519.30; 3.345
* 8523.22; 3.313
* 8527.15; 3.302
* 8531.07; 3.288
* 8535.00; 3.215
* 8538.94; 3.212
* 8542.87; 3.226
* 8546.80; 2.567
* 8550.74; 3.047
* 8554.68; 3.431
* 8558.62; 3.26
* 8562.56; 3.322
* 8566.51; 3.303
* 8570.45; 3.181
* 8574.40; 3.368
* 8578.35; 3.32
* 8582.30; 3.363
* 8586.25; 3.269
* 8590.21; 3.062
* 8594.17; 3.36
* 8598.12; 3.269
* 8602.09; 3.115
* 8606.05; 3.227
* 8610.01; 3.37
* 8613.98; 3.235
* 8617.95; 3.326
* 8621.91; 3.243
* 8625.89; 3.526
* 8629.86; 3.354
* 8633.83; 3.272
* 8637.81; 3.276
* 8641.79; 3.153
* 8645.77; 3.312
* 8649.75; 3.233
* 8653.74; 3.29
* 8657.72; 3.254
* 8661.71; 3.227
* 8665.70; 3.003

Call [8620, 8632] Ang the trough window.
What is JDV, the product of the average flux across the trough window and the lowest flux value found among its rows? 10.9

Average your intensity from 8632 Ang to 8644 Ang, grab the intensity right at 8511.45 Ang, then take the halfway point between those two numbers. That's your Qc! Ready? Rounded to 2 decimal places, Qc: 3.29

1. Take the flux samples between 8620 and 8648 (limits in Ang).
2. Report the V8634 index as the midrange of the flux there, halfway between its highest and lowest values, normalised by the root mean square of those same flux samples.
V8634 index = 1.010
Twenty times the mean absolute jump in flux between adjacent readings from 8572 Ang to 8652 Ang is 2.5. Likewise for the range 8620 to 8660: 2.2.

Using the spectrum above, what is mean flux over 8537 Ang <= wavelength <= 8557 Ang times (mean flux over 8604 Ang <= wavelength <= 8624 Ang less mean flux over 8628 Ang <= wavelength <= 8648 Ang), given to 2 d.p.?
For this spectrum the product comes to 0.02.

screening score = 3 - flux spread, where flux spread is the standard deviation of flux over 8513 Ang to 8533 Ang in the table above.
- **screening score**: 2.98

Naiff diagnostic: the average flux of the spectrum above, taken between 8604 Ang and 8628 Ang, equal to 3.32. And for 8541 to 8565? 3.14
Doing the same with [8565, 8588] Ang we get 3.30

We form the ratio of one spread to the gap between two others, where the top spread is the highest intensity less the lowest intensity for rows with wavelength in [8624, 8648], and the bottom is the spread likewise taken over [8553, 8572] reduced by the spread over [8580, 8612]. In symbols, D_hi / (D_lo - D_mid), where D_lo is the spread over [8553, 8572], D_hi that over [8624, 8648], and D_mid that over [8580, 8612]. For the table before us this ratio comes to -6.4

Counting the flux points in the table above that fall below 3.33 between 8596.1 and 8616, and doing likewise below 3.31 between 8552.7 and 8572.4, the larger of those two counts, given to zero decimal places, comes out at 4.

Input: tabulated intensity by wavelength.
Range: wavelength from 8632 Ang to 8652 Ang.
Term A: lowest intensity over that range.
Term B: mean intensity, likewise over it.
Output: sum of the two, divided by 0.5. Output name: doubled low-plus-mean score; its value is 12.8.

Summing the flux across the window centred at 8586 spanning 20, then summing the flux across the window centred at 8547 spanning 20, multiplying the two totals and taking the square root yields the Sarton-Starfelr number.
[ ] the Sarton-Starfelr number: 15.9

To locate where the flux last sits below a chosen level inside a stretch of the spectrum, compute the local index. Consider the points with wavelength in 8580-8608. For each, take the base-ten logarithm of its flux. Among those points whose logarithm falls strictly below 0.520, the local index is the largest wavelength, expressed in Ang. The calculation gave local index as 8606.05 Ang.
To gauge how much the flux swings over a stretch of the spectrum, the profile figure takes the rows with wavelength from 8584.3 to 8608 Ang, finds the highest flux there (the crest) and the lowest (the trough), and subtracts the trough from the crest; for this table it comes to 0.30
